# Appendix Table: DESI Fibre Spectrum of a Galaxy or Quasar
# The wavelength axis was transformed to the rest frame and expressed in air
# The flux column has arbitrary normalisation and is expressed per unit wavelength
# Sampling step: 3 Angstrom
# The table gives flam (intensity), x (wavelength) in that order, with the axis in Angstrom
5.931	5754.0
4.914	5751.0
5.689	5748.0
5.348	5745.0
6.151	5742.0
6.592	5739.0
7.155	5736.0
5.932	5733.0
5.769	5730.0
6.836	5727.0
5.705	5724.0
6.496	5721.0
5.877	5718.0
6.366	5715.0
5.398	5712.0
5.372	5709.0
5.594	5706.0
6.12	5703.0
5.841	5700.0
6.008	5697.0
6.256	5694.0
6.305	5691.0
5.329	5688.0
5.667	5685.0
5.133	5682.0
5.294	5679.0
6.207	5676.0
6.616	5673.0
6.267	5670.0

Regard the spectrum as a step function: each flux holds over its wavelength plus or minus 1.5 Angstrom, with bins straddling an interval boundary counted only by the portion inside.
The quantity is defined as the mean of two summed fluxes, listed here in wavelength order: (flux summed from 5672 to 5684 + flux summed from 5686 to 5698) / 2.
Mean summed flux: 23.6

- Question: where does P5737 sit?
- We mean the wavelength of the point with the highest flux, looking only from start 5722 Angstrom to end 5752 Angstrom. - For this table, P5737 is 5736.0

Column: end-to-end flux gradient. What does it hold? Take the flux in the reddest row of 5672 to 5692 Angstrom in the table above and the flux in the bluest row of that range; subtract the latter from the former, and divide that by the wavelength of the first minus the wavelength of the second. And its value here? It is -0.017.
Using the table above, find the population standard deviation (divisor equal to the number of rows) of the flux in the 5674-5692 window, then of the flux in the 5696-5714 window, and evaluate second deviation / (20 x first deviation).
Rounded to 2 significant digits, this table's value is 0.032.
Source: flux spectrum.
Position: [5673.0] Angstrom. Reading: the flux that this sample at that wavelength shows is 6.616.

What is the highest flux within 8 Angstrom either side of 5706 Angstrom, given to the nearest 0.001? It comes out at 6.120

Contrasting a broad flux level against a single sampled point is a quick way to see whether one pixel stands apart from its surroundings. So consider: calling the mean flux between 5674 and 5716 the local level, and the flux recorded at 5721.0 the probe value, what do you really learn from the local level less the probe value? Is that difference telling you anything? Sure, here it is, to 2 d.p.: -0.72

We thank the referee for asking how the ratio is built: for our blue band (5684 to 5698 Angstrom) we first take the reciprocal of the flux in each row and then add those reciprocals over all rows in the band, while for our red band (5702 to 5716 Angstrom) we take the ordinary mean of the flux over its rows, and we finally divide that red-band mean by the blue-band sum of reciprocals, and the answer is 6.8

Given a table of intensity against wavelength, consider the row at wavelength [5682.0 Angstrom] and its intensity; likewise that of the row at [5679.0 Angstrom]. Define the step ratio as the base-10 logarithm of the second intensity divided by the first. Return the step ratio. 0.01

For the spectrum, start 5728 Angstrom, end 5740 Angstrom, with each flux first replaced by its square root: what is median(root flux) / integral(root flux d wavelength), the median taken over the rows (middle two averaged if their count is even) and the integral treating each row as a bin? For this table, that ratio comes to 0.0827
